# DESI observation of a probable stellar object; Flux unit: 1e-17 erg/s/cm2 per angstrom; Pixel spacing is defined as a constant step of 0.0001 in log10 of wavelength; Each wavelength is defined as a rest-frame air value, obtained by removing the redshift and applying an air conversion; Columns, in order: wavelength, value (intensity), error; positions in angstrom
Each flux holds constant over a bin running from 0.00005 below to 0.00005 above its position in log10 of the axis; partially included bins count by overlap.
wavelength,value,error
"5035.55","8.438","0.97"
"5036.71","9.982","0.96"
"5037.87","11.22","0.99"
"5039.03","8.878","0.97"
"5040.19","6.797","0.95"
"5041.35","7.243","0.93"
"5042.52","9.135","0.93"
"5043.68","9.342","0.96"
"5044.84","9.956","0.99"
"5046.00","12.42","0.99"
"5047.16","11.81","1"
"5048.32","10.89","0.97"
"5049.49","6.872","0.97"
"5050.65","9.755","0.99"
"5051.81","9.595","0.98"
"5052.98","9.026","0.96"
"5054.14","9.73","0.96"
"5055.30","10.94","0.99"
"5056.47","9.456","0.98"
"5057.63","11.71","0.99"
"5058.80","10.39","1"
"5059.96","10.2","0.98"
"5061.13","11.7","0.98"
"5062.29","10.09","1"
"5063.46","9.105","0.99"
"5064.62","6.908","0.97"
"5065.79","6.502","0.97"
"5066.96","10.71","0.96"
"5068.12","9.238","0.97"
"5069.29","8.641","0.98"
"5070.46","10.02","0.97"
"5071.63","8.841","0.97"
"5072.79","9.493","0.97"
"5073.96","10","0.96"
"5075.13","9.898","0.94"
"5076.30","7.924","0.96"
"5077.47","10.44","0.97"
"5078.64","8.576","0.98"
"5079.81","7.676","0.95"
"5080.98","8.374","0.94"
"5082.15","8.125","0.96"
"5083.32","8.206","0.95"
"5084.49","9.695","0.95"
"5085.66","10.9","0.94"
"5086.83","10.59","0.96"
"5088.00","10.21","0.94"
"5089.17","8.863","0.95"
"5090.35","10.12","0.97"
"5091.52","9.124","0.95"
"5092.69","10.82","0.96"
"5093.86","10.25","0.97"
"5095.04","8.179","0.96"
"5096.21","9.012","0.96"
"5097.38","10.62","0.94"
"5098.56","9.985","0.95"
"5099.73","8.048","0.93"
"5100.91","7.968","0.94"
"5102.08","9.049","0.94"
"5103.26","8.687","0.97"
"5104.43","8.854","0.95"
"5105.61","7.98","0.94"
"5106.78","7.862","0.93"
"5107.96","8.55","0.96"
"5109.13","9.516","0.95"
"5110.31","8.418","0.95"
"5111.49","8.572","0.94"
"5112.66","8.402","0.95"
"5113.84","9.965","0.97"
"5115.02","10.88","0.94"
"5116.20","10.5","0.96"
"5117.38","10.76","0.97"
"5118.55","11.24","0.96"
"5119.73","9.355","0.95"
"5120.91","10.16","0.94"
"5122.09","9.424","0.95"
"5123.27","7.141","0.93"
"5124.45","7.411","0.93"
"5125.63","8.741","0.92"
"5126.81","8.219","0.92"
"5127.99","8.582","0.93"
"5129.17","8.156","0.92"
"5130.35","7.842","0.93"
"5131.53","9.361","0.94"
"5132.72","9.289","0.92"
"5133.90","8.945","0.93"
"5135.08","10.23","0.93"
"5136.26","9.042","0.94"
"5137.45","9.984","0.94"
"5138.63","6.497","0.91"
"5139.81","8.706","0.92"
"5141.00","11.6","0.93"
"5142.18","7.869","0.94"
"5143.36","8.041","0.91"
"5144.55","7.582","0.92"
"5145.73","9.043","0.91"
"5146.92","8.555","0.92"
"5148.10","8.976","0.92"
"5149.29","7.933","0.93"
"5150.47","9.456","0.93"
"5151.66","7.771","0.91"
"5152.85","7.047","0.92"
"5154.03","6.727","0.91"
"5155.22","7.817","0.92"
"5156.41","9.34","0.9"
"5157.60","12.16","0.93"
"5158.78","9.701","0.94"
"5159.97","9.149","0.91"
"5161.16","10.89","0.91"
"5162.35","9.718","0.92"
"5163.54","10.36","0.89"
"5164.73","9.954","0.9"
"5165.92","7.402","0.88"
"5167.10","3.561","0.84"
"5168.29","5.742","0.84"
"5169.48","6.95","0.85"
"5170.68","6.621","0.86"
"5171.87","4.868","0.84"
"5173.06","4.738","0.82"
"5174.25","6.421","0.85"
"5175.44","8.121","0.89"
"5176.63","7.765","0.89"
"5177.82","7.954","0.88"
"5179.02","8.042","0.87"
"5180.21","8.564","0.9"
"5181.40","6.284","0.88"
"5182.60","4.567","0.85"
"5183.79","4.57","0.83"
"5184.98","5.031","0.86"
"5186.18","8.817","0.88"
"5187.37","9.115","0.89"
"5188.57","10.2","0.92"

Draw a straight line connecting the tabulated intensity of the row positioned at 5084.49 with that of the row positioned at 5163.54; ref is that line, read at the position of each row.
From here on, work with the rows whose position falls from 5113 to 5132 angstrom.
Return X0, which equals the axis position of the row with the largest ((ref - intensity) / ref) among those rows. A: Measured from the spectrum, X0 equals 5123.27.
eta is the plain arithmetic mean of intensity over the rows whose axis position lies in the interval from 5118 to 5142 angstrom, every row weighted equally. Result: 9.0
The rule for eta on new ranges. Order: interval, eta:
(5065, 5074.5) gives 9.2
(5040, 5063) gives 9.9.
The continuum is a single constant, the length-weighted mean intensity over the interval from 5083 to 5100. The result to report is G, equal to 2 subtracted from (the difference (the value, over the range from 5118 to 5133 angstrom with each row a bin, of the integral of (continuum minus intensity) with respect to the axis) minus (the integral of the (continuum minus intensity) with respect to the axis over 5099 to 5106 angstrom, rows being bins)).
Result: 3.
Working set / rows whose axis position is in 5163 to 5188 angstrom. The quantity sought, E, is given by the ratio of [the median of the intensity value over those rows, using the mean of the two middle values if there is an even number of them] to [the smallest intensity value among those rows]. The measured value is 1.95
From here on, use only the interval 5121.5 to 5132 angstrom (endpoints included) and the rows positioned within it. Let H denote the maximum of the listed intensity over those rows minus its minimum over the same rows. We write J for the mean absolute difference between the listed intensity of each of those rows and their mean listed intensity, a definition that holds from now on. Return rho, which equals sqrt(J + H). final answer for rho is 1.7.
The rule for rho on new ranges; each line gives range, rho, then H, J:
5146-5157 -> 1.9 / 3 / 0.80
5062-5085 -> 2.3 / 4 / 0.95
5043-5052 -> 2.6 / 6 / 1.22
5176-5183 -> 2.3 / 4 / 1.18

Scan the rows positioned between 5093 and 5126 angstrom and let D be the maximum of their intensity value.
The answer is 11.24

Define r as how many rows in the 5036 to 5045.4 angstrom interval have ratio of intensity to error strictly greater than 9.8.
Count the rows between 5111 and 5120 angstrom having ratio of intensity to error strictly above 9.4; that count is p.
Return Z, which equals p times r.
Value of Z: 24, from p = 6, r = 4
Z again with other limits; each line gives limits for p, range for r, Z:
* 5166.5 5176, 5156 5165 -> 0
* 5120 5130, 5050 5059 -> 15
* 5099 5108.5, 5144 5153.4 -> 2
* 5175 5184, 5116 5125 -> 6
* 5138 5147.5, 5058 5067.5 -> 15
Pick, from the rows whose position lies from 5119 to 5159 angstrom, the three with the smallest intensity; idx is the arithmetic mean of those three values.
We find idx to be 6.76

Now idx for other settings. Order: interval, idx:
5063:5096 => 7.03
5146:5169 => 5.34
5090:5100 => 8.41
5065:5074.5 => 7.99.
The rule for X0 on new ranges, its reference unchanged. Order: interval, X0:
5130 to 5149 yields 5138.63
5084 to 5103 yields 5100.91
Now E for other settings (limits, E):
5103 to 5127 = 1.22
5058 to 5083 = 1.42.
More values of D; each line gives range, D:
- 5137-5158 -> 12.16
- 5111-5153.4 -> 11.6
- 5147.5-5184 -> 12.16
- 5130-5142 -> 11.6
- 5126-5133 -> 9.361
